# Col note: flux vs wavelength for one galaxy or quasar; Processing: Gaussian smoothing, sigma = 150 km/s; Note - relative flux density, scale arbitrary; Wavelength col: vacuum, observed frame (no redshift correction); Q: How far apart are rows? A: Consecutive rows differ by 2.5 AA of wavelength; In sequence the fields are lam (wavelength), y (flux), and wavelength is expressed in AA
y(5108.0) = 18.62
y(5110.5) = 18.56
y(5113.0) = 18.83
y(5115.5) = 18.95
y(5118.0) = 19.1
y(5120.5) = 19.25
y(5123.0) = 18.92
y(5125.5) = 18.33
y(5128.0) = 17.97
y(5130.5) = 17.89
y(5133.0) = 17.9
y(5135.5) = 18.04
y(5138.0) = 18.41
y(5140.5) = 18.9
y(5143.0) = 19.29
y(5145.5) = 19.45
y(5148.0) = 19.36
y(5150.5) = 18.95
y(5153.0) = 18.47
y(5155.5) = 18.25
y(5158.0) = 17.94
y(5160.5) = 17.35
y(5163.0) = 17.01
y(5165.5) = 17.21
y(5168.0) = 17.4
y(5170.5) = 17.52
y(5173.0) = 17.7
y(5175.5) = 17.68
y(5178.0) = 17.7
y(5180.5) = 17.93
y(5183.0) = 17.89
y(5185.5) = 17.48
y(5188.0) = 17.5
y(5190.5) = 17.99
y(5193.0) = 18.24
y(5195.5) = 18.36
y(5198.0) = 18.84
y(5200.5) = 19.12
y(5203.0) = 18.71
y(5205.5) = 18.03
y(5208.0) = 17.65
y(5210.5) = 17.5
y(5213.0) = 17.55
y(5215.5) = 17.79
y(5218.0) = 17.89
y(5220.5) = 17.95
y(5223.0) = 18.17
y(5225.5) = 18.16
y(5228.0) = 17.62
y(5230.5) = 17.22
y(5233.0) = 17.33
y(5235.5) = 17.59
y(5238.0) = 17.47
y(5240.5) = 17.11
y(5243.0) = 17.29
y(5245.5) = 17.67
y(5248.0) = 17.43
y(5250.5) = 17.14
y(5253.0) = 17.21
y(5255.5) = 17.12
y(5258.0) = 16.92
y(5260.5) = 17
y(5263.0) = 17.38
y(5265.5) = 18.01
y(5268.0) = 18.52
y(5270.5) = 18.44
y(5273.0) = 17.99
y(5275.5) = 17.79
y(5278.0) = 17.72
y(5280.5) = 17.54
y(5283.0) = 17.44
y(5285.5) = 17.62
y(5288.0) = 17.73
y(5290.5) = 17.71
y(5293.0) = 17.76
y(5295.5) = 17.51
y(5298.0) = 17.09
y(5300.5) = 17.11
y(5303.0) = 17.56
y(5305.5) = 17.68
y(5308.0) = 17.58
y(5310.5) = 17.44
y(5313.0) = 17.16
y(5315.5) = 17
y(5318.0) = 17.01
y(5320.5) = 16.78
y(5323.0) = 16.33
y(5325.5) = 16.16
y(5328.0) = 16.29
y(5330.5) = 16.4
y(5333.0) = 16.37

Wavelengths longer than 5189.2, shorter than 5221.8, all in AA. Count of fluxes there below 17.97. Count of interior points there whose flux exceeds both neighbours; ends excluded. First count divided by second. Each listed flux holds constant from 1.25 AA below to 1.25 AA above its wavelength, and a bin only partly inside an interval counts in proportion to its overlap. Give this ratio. 6.00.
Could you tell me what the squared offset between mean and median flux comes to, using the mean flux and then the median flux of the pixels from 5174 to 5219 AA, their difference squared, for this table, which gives 0.010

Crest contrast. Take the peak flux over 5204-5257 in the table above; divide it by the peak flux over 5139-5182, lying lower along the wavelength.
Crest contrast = 0.93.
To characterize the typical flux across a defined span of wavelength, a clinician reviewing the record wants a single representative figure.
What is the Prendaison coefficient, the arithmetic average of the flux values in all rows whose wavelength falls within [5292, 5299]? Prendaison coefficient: 17.5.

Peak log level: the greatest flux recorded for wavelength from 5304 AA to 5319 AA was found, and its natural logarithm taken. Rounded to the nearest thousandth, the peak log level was 2.872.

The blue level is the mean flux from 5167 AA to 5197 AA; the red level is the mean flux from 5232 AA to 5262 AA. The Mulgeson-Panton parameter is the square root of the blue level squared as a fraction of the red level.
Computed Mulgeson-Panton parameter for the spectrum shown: 4.28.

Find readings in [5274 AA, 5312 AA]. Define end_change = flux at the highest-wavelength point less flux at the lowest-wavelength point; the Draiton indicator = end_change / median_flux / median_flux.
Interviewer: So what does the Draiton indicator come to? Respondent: -0.0011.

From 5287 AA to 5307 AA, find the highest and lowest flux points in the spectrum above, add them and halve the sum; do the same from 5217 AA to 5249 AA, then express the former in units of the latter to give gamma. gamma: 0.988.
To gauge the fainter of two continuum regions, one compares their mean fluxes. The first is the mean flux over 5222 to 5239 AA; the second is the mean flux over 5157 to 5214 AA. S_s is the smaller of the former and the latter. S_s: 17.65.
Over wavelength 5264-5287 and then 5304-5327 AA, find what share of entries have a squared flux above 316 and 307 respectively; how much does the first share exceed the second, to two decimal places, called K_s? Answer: 0.33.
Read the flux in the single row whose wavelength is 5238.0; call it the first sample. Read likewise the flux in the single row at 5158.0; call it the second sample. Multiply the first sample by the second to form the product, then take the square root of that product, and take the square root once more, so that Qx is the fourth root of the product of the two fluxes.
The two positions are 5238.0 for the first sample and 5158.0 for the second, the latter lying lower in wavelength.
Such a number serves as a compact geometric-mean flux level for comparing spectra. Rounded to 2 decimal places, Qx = 4.21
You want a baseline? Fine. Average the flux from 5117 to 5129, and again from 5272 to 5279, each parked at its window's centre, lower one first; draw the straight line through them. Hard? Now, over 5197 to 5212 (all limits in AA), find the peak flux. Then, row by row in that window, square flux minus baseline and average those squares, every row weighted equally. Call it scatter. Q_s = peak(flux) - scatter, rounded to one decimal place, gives 18.8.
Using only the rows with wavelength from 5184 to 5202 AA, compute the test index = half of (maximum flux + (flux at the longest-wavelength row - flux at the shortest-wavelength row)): 10.4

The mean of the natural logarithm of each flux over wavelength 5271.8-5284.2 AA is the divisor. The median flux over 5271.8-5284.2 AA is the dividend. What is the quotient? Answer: 6.17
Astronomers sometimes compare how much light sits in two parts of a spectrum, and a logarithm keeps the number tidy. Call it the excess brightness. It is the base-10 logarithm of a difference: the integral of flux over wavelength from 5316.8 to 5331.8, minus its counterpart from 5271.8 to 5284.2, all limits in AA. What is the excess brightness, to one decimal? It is 1.4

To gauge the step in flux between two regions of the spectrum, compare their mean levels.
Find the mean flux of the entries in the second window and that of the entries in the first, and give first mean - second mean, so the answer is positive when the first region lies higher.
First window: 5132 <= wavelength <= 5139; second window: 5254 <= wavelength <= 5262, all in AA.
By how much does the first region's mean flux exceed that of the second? 1.1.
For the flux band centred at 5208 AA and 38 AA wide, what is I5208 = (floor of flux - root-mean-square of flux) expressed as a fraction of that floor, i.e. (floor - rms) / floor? -0.036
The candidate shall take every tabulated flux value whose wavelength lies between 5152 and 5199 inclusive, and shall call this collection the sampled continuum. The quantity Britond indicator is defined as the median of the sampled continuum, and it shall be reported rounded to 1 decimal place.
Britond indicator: 17.7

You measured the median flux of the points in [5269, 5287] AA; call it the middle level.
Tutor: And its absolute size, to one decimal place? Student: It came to 17.7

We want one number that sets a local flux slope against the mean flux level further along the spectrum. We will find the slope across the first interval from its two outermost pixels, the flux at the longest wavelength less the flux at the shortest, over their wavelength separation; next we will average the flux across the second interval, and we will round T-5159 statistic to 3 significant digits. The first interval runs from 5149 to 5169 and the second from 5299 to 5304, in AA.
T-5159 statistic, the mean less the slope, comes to 17.4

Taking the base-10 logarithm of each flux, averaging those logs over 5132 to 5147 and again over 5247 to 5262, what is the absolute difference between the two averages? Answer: 0.037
